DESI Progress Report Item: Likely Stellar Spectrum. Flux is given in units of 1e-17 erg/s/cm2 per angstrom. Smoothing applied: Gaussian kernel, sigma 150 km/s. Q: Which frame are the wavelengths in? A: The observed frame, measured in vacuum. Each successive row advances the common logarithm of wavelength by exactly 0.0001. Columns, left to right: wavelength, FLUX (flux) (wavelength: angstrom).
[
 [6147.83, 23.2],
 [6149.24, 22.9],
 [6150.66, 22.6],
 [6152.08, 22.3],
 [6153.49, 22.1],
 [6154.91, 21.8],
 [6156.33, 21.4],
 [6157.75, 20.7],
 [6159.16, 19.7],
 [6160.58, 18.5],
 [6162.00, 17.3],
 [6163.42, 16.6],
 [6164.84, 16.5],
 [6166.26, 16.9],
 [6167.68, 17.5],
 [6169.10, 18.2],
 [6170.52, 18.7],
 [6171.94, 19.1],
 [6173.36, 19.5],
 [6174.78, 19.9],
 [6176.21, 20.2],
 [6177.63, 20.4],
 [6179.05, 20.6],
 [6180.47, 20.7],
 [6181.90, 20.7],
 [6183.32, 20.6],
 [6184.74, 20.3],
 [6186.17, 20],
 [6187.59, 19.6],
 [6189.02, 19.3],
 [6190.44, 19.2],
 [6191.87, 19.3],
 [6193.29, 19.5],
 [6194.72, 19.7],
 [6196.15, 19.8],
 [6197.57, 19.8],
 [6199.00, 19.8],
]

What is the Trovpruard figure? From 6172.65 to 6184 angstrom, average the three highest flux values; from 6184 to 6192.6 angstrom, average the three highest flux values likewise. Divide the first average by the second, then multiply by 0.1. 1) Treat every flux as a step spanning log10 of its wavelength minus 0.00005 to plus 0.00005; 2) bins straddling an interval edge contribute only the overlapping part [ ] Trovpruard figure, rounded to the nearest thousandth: 0.104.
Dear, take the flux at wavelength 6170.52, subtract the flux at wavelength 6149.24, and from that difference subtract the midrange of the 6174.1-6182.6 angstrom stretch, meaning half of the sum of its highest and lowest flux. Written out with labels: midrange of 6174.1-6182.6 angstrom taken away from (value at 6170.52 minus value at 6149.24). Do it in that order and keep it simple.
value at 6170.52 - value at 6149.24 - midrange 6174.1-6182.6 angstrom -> -24.5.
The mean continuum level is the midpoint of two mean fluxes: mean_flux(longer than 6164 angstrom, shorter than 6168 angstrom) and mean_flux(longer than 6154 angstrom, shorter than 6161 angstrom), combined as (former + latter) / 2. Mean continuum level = 18.7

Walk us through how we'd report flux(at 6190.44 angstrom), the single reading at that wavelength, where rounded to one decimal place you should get 19.2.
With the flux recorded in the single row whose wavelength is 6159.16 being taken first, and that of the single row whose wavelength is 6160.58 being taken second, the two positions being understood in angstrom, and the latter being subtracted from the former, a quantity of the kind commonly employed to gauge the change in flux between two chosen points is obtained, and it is 1.2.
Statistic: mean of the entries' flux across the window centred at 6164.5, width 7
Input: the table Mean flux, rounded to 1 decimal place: 17.0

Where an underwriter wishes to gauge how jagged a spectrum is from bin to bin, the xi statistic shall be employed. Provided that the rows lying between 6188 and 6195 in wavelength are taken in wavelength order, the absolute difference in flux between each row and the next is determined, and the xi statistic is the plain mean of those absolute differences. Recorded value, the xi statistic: 0.15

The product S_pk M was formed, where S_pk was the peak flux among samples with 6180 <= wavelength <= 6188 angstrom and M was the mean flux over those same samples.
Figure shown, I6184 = 421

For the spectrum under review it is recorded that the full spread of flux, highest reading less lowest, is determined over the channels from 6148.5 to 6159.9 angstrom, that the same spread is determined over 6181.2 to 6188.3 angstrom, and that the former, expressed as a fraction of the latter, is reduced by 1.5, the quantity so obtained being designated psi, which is 1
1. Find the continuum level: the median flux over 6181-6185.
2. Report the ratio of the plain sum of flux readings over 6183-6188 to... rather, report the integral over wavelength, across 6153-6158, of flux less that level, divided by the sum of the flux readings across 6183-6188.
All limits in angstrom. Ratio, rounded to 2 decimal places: 0.06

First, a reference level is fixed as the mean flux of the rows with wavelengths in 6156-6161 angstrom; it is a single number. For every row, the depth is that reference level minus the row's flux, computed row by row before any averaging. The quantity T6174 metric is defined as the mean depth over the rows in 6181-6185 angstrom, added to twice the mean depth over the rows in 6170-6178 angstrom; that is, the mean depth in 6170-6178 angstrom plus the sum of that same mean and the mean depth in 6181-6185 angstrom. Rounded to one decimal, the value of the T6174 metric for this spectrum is 0.4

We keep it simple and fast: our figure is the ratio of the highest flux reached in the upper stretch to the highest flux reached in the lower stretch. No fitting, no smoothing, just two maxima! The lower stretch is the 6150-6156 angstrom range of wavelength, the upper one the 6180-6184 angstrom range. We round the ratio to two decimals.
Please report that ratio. 0.92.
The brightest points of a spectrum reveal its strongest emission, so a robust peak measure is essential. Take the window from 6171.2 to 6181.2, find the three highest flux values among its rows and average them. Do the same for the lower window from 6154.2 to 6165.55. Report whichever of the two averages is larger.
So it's 21.3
